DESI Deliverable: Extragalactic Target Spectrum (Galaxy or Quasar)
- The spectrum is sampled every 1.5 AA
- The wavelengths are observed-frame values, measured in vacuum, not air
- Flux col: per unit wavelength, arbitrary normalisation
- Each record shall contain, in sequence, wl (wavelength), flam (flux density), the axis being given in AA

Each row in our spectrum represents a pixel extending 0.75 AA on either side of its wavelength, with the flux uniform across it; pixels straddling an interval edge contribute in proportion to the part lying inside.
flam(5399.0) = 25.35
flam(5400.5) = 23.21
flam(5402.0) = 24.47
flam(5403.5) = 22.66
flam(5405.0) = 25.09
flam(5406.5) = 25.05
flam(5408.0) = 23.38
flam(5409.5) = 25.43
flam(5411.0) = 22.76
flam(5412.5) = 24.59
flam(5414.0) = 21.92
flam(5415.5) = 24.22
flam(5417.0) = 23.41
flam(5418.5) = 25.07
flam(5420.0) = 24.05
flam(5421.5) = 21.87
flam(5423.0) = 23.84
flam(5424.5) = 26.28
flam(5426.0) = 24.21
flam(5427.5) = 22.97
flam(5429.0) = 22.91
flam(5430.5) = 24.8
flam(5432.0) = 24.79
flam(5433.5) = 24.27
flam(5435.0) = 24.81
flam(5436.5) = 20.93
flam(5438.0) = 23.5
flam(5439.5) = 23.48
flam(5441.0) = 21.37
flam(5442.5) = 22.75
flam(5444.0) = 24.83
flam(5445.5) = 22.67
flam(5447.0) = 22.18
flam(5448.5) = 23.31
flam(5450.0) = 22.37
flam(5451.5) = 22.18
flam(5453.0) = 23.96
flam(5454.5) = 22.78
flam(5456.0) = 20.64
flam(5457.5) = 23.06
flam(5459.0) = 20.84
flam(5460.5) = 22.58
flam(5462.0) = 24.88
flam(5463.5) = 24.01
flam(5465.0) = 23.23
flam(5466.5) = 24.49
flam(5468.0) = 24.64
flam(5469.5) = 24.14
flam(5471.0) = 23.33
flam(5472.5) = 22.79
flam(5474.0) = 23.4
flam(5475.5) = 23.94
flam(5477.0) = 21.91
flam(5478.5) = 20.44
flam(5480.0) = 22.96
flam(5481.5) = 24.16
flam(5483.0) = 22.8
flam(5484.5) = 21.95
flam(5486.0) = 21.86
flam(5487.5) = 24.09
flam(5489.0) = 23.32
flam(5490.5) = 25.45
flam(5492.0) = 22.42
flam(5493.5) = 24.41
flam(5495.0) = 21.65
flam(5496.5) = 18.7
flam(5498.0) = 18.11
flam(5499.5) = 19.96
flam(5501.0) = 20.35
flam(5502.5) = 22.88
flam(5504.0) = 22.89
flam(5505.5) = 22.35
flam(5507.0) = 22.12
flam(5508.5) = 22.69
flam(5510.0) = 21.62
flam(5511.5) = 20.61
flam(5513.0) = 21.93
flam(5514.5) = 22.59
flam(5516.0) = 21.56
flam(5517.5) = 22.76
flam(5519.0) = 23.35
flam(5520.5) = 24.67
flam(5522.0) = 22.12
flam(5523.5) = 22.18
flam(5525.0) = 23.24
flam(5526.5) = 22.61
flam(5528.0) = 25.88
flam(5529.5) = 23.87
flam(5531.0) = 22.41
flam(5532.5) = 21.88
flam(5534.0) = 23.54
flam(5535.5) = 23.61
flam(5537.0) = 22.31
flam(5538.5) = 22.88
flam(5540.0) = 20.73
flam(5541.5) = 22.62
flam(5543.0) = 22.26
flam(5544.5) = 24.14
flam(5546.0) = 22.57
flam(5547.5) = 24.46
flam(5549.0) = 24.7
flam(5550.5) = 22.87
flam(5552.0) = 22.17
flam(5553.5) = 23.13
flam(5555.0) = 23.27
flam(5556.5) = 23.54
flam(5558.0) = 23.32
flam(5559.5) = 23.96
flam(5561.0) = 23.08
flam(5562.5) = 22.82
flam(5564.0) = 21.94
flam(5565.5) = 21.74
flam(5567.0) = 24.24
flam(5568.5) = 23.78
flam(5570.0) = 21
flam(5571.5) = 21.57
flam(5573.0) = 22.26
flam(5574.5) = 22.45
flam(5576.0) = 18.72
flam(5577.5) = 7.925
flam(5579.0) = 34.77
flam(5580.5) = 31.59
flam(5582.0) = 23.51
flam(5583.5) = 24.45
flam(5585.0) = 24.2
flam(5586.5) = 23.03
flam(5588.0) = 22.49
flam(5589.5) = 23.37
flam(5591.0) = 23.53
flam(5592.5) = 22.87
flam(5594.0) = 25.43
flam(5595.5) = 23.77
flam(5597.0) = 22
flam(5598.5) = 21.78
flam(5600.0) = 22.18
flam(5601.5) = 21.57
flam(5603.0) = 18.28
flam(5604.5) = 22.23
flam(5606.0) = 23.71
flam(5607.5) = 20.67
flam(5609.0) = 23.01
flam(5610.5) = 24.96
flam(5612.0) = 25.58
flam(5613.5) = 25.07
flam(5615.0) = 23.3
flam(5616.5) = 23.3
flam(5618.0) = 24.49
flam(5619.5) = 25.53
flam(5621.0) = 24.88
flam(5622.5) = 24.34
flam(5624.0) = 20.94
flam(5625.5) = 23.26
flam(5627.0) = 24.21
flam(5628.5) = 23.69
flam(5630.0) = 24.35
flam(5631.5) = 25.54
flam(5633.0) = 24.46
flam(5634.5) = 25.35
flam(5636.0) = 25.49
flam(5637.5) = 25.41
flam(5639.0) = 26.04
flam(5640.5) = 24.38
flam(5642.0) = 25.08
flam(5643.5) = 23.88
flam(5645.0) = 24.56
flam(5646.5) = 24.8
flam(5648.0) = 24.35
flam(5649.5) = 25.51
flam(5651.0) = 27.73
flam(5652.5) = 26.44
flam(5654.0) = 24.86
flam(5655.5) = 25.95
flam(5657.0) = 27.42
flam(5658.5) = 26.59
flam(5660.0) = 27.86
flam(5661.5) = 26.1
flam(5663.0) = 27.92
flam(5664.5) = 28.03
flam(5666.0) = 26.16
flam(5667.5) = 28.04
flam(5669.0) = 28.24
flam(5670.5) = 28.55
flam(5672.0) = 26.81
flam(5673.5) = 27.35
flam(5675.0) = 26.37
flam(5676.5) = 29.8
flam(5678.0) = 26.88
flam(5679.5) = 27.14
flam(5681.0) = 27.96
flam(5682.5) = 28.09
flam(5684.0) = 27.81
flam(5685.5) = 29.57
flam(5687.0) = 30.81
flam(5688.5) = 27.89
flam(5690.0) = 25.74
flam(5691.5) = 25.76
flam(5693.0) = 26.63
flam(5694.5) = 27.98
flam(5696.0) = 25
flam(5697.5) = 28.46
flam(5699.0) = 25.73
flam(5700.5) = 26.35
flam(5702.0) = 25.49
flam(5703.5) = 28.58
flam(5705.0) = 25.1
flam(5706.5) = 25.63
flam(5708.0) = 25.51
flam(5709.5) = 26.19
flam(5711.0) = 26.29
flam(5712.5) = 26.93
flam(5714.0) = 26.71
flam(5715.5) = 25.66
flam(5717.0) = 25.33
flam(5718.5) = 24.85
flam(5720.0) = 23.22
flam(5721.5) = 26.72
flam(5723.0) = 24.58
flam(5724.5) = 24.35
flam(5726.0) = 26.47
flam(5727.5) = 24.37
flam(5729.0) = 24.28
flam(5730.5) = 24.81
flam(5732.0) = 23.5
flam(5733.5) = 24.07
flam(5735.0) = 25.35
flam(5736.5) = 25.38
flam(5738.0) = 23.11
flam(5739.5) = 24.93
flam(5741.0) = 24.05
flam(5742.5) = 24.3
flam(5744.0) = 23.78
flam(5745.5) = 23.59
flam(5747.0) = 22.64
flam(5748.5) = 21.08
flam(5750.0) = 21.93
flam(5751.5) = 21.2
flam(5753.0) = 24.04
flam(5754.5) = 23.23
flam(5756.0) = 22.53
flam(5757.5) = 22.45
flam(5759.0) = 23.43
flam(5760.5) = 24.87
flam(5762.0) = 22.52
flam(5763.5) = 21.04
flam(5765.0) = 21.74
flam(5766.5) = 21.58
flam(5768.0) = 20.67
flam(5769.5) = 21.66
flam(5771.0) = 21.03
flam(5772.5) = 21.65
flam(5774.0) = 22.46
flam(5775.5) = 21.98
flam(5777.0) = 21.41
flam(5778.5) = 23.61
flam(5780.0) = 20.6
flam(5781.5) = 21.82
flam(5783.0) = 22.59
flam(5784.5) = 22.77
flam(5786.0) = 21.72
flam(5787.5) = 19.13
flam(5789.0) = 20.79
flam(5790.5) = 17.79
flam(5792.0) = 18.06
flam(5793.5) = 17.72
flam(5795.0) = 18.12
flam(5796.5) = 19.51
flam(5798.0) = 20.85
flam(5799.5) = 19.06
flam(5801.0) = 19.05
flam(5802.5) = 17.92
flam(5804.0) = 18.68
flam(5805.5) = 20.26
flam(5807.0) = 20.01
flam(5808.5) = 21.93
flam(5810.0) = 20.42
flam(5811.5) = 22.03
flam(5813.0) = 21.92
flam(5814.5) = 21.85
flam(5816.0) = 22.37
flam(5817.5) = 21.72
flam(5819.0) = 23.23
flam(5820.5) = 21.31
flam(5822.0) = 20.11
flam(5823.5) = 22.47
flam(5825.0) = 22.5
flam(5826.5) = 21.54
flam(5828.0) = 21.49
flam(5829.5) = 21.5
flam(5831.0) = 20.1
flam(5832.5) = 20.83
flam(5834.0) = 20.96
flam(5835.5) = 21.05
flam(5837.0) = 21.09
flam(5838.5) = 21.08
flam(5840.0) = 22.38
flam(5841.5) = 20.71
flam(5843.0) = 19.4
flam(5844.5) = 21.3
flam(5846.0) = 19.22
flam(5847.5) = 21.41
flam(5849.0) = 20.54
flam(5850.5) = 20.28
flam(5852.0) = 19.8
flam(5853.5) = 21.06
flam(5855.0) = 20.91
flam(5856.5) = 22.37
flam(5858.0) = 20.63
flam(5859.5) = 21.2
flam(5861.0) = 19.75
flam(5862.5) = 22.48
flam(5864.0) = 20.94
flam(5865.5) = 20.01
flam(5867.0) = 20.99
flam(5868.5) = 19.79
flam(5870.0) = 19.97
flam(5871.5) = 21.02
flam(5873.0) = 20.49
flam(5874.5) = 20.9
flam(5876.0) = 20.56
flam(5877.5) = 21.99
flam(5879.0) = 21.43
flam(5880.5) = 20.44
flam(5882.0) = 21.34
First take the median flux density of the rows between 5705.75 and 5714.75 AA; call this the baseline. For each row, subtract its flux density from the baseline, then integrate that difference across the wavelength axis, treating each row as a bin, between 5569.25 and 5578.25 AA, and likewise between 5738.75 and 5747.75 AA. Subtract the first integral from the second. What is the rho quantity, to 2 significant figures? -44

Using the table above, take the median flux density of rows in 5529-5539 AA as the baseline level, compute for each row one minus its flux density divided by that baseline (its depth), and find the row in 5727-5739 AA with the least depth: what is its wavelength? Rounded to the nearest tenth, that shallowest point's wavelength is 5736.5 AA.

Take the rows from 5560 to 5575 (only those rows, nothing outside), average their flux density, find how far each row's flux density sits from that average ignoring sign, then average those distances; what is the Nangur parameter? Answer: 0.79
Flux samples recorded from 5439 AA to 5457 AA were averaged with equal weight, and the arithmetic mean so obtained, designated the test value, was 22.7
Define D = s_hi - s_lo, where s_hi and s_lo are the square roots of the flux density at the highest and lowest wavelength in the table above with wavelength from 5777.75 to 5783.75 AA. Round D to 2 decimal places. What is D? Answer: -0.11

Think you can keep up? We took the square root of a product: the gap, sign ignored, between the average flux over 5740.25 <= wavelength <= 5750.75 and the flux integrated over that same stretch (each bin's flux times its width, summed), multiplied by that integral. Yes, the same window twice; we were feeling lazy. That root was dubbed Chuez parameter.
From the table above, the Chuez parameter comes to 230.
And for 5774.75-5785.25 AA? 221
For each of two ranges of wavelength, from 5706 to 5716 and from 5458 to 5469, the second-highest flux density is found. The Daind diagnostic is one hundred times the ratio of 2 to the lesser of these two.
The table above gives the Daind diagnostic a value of 8.12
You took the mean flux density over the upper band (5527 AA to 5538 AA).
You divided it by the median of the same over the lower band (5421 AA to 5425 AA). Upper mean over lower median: 0.98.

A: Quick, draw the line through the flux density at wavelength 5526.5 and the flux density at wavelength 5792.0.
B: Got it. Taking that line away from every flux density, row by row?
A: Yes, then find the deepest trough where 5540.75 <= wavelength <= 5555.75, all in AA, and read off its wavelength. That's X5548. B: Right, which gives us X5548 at 5543.0 AA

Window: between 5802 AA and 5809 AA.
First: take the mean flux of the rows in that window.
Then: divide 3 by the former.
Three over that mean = 0.152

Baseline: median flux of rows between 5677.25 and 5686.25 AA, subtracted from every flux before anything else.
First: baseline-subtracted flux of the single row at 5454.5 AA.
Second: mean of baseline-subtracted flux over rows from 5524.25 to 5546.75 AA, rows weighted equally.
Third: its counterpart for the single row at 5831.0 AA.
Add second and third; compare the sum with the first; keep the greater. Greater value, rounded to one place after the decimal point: -5.1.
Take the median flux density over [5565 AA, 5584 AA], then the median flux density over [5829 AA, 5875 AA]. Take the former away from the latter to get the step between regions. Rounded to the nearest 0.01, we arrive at -1.54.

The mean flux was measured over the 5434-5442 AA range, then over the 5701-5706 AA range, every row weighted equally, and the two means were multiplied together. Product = 602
